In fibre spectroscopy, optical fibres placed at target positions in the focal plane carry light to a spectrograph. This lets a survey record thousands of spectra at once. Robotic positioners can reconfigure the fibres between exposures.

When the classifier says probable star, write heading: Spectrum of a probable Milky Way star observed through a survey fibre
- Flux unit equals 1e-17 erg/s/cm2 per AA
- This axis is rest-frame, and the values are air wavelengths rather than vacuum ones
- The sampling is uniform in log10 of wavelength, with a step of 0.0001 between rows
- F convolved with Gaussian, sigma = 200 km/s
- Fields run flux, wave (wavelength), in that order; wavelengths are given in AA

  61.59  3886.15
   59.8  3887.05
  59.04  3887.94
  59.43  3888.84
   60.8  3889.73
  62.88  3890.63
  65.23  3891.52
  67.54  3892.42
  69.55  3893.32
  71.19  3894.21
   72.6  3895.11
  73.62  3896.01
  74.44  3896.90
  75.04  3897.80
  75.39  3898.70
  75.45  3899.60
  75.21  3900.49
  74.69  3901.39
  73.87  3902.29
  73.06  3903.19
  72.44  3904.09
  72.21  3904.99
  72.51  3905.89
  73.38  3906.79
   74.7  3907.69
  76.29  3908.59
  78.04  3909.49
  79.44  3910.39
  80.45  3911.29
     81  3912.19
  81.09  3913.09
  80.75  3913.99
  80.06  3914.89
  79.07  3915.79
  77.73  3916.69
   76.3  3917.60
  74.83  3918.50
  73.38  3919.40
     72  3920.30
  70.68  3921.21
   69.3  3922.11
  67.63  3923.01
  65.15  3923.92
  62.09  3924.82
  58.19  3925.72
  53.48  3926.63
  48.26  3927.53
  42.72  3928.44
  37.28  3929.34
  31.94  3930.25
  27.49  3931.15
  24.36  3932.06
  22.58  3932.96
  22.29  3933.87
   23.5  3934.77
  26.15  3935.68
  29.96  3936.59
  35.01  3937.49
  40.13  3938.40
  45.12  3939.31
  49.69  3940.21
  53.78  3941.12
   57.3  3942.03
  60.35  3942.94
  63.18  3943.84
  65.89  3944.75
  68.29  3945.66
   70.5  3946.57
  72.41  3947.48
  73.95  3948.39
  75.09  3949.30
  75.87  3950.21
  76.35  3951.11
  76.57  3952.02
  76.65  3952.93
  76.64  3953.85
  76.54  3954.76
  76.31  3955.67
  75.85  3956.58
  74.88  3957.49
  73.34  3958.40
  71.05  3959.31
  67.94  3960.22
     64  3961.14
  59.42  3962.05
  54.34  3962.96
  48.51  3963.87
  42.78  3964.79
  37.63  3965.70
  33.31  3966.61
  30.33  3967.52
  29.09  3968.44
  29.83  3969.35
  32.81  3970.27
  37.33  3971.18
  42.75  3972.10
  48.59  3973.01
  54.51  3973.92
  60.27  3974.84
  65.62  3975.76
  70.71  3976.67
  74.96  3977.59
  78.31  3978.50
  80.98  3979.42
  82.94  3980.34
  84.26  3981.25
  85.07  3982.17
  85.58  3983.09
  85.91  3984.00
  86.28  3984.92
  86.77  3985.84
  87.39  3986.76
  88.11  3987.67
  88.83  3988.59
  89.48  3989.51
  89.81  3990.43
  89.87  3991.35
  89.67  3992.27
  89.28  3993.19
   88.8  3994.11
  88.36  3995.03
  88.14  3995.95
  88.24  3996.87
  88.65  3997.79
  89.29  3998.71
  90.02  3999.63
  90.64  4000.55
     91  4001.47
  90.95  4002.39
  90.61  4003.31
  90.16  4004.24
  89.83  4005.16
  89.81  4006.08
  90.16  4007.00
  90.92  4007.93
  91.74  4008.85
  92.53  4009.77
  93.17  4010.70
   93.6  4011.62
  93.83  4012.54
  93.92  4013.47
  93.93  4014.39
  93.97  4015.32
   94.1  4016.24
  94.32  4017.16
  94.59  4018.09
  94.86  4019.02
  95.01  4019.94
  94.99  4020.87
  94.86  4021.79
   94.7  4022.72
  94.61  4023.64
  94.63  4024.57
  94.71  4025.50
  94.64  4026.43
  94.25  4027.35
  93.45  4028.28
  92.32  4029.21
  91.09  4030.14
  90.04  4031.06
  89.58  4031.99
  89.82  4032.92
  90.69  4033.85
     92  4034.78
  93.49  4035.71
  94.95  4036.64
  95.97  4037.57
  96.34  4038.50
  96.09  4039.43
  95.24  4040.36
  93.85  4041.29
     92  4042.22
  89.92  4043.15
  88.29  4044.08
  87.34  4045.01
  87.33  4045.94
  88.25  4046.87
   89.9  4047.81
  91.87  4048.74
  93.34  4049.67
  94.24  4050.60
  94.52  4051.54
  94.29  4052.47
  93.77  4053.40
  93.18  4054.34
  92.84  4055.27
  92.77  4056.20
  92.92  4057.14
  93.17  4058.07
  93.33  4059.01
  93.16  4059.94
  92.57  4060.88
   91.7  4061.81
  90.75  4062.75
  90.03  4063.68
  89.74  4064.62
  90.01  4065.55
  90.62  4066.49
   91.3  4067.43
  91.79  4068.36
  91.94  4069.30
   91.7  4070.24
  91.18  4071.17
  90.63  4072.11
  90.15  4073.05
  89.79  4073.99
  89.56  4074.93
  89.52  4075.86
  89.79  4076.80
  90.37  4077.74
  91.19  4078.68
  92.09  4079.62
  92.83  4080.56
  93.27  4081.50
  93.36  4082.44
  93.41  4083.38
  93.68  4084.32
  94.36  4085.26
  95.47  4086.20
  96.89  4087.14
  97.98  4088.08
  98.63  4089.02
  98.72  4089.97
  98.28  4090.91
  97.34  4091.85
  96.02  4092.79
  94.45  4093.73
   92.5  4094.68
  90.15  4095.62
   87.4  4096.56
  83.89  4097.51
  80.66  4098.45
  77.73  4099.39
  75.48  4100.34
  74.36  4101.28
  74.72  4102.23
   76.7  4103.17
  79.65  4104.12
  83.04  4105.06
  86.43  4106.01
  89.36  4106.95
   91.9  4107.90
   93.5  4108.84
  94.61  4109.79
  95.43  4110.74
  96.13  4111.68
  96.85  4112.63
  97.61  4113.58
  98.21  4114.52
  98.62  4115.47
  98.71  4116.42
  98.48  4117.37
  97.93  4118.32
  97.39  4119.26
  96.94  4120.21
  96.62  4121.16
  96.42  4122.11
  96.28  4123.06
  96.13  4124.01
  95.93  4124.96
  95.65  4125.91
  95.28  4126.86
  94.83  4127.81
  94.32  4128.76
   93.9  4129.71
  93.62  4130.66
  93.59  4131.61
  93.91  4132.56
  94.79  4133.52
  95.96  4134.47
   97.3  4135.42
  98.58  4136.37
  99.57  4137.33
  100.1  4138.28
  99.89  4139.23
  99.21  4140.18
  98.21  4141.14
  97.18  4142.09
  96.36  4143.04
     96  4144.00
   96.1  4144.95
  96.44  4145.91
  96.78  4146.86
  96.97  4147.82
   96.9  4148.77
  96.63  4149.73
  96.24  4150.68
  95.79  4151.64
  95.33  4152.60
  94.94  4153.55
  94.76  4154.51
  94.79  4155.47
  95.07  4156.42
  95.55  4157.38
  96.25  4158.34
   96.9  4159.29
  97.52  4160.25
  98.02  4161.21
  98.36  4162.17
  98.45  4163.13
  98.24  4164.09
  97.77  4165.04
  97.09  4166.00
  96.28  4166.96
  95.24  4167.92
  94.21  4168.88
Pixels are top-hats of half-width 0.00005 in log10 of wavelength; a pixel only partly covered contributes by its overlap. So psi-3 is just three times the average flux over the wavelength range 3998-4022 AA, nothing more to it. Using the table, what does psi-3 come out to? 277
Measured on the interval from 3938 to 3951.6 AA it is 190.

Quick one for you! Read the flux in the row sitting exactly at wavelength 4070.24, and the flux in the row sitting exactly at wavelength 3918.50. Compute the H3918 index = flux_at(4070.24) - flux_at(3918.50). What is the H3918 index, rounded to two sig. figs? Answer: 17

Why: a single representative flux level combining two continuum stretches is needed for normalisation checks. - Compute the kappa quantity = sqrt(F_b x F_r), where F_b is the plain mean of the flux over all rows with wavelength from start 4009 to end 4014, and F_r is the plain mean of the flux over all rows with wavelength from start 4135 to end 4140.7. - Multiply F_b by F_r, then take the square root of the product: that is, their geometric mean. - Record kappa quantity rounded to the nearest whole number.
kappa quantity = 96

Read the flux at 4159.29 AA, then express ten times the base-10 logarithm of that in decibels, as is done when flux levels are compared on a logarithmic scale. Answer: 19.9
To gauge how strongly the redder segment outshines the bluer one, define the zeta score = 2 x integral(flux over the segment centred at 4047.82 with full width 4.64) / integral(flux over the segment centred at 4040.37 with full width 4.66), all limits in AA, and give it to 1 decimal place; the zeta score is 1.9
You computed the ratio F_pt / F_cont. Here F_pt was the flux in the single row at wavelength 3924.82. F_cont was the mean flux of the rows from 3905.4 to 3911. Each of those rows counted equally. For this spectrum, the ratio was 0.8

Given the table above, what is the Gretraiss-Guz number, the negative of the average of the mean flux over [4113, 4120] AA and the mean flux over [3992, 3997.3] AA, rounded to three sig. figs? -93.4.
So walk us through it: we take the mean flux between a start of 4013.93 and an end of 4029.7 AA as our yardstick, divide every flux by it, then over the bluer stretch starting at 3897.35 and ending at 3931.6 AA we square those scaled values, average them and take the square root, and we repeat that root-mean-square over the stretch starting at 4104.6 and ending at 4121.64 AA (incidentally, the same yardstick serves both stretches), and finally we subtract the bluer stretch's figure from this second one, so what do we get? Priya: 0.3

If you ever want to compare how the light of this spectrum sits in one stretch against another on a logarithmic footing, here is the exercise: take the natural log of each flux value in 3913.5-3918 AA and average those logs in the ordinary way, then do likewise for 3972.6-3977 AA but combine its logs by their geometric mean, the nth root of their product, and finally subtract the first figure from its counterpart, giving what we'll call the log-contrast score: -0.3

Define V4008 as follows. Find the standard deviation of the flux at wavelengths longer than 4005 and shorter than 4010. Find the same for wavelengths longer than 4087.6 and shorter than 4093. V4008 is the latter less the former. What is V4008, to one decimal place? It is -0.1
